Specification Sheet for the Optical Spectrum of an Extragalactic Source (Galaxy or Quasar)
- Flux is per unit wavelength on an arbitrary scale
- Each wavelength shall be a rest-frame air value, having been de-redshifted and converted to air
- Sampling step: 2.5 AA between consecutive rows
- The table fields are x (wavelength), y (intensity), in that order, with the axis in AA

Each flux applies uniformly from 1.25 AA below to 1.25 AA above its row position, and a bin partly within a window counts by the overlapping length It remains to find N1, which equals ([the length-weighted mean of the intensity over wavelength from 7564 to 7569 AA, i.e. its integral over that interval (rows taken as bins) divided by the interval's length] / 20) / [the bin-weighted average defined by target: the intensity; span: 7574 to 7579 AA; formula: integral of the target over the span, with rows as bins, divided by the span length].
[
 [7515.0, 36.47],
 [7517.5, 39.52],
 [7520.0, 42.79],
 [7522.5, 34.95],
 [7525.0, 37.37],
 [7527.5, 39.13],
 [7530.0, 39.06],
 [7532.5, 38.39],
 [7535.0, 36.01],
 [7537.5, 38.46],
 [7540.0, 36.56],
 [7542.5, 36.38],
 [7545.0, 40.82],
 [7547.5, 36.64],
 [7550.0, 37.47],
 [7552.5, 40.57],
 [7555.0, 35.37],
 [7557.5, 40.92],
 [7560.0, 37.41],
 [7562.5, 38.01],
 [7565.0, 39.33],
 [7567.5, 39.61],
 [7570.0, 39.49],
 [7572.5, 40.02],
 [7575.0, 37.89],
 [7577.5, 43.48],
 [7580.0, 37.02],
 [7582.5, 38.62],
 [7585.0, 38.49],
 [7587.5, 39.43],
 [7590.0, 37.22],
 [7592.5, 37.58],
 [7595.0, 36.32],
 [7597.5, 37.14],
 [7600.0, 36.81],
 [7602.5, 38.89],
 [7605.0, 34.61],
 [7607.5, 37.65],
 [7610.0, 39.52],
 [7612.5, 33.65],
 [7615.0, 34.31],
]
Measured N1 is 0.0486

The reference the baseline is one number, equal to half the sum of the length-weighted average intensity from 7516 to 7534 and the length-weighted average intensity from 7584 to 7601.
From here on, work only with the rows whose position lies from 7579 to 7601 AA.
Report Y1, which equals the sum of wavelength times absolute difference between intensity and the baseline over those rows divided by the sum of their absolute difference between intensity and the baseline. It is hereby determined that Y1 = 7591.2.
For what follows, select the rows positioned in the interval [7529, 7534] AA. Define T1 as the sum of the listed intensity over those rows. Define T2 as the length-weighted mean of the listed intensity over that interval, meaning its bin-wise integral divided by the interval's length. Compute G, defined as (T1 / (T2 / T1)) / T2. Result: 4.03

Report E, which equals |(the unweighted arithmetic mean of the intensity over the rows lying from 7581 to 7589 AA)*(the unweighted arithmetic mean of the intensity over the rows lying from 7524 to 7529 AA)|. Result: 1486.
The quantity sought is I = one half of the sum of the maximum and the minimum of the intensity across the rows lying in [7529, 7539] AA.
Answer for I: 37.5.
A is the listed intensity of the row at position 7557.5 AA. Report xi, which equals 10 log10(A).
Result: 16.1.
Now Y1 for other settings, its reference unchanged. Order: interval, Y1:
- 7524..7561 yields 7545.6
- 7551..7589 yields 7568.1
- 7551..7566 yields 7556.7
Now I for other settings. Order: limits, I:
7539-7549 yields 38.6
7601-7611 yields 37.1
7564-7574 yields 39.7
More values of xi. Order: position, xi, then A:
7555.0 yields 15.5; 35.37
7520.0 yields 16.3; 42.79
